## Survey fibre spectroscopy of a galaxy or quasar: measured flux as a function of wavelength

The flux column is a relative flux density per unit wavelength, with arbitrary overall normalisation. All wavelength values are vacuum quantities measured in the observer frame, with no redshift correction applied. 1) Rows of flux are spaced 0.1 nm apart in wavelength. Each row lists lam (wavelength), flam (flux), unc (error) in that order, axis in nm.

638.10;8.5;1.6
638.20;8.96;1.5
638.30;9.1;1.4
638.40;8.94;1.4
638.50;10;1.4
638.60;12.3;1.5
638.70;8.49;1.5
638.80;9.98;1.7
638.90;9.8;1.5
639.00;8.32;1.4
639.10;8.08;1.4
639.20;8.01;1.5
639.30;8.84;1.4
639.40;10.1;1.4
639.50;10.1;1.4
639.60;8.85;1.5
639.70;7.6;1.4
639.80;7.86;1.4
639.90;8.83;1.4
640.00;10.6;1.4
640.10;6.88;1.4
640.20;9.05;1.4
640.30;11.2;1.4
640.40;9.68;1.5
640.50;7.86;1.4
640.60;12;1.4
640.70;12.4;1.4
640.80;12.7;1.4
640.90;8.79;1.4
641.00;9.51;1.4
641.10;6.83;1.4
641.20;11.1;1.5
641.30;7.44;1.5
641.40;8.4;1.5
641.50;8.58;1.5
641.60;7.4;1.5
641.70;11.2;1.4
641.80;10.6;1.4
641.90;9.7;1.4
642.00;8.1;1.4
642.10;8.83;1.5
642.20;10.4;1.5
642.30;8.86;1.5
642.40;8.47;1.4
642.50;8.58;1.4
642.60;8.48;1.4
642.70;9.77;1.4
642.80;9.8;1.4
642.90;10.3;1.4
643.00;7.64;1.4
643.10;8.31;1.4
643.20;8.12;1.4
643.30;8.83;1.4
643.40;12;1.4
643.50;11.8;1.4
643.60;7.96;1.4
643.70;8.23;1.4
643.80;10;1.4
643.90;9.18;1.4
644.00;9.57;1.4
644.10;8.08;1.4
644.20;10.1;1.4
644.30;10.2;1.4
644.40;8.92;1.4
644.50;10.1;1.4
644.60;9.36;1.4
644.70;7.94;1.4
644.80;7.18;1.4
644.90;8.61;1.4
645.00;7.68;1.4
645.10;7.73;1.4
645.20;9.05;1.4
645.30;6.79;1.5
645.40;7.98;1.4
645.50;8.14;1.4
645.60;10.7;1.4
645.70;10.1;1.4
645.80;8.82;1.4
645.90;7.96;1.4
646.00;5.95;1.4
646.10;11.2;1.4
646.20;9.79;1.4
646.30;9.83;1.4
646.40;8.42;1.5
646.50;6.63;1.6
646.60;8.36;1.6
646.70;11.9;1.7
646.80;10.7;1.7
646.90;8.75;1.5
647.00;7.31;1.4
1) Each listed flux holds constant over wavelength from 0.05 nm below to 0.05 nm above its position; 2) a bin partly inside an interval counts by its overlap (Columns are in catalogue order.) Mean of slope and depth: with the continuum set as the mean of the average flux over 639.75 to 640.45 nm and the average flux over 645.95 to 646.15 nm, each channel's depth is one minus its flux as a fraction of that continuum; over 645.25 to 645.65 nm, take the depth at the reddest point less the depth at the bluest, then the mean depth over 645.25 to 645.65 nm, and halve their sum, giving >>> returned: -0.19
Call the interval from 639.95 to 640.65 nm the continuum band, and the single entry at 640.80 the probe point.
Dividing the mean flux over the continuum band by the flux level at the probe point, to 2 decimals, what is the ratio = 0.76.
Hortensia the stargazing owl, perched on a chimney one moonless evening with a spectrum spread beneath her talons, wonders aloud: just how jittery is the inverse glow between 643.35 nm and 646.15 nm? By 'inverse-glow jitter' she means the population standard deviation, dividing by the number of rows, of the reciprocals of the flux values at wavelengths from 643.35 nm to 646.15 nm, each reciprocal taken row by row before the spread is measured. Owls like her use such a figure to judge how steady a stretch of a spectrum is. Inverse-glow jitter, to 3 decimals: 0.019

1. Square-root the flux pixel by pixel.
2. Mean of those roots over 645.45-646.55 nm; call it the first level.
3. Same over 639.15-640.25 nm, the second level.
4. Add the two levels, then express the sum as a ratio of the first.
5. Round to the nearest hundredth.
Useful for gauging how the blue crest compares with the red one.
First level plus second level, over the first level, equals 2.00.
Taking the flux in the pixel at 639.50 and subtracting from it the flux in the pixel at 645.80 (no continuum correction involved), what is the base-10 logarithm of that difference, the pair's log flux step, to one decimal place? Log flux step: 0.1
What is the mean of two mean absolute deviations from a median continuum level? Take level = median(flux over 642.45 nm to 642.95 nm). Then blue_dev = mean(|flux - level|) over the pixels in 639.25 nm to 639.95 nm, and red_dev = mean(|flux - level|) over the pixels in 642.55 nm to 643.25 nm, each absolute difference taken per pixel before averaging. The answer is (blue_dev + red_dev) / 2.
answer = 1.04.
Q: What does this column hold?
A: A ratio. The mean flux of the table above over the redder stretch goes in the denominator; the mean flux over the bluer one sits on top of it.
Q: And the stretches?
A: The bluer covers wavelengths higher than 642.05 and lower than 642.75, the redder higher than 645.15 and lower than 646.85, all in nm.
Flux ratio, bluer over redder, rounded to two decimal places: 1.01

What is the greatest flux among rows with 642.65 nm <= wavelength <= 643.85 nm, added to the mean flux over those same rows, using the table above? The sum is 21.4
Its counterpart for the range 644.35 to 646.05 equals 19.1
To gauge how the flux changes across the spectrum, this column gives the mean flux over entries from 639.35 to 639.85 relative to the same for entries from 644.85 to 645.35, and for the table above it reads 1.12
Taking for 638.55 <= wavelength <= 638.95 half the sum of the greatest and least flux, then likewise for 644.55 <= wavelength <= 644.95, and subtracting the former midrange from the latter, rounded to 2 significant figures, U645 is -2.1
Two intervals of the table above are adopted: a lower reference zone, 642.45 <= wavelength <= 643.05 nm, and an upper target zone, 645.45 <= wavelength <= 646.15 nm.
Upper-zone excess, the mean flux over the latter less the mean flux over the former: -0.1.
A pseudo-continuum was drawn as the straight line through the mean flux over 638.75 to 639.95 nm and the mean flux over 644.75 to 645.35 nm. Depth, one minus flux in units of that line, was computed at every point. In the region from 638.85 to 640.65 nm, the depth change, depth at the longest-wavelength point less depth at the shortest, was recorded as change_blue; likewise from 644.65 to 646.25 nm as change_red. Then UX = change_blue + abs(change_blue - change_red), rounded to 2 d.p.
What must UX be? -0.28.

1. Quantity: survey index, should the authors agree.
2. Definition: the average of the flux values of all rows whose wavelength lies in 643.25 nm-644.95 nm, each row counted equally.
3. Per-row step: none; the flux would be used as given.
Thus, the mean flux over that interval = 9.30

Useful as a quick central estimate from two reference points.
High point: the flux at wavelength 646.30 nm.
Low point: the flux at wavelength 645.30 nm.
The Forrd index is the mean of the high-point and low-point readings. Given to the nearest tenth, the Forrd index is 8.3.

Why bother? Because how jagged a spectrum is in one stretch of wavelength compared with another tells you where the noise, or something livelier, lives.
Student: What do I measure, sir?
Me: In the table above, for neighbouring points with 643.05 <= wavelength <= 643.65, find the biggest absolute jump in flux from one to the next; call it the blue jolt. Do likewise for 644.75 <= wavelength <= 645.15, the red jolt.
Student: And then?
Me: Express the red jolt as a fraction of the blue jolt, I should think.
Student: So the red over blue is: 0.4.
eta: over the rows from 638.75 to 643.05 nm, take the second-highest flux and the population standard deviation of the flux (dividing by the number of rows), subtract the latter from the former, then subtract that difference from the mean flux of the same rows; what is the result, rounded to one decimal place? -1.7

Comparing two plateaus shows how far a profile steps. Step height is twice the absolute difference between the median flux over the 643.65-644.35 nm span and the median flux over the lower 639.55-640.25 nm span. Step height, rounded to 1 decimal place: 1.5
